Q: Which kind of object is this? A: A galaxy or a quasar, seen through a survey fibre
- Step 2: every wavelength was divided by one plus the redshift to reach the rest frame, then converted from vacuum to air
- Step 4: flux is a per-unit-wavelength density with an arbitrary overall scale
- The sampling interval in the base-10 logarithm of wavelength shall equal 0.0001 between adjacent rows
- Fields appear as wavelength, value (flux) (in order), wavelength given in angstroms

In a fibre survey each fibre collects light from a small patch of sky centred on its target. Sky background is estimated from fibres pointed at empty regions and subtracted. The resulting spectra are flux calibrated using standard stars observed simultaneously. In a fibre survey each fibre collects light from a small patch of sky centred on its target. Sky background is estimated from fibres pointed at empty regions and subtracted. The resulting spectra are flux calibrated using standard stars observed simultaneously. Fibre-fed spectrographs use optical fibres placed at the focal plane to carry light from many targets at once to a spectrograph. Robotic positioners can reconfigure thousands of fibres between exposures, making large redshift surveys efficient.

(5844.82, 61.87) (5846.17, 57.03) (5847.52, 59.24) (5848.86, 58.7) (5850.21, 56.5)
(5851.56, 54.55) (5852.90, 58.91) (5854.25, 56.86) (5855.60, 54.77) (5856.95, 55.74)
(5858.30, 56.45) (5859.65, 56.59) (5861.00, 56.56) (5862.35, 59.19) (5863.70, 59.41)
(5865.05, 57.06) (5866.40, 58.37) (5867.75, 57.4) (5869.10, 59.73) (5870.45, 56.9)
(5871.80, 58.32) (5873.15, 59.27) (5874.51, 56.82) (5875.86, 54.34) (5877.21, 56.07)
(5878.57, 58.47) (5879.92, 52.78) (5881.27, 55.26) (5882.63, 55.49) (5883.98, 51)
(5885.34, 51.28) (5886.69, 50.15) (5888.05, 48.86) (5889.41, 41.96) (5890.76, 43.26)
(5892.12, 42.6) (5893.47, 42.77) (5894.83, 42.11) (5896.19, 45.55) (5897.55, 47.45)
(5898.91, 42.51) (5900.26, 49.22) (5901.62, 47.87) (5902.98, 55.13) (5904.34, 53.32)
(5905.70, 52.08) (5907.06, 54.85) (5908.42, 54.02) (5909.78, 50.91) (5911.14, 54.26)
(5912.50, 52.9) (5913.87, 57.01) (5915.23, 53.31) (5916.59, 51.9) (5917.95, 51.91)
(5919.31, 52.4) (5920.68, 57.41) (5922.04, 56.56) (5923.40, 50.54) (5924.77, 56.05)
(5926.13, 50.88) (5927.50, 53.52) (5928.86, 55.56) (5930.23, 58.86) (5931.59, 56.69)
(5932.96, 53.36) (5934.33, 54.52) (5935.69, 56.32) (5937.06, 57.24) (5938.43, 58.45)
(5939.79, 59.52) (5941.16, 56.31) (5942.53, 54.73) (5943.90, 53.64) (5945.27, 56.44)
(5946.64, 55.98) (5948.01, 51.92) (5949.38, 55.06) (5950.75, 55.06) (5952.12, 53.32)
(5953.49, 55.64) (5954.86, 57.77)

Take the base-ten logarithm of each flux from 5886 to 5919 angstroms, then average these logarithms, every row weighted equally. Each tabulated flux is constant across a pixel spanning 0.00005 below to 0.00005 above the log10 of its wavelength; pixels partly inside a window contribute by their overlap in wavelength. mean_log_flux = 1.69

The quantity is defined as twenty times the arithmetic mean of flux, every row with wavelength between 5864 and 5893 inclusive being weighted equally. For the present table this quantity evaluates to 1072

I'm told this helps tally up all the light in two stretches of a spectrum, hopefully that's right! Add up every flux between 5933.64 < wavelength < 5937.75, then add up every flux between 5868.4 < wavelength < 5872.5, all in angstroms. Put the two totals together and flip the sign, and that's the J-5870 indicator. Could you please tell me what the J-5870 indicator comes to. -343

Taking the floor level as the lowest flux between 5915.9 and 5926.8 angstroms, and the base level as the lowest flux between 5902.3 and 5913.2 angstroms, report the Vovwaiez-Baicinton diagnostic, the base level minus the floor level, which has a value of 0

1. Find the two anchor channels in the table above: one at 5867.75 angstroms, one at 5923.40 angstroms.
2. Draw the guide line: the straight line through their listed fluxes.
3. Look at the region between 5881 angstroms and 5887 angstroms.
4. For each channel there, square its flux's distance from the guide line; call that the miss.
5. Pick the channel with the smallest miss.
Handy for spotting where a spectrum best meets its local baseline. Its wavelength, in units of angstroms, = 5882.63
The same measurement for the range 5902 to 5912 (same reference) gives 5904.34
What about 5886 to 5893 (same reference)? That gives 5886.69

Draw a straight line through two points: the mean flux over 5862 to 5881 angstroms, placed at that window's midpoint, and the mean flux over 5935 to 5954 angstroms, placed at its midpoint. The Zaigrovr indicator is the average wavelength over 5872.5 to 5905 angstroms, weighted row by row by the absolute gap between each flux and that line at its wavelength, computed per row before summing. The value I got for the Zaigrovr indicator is 5892.2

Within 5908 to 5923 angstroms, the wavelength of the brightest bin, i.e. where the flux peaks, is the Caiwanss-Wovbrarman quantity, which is 5920.68 angstroms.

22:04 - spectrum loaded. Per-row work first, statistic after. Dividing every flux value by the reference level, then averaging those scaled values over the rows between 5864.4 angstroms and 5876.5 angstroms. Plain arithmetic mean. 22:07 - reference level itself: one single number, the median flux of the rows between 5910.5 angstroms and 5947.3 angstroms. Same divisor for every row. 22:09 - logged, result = 1.04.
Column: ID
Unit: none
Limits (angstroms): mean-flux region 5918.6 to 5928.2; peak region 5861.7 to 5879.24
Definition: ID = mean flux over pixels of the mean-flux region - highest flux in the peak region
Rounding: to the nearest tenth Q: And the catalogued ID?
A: -5.8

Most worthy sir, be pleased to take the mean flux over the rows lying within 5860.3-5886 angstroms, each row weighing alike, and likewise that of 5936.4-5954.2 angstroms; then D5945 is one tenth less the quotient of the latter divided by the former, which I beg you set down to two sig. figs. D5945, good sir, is -0.88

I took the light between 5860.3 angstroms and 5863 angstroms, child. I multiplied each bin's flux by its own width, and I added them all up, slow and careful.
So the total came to 156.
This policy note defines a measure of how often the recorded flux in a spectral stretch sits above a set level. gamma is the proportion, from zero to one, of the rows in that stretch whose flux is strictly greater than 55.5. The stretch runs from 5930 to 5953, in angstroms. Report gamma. 0.53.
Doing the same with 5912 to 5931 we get 0.43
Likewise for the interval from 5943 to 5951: 0.33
